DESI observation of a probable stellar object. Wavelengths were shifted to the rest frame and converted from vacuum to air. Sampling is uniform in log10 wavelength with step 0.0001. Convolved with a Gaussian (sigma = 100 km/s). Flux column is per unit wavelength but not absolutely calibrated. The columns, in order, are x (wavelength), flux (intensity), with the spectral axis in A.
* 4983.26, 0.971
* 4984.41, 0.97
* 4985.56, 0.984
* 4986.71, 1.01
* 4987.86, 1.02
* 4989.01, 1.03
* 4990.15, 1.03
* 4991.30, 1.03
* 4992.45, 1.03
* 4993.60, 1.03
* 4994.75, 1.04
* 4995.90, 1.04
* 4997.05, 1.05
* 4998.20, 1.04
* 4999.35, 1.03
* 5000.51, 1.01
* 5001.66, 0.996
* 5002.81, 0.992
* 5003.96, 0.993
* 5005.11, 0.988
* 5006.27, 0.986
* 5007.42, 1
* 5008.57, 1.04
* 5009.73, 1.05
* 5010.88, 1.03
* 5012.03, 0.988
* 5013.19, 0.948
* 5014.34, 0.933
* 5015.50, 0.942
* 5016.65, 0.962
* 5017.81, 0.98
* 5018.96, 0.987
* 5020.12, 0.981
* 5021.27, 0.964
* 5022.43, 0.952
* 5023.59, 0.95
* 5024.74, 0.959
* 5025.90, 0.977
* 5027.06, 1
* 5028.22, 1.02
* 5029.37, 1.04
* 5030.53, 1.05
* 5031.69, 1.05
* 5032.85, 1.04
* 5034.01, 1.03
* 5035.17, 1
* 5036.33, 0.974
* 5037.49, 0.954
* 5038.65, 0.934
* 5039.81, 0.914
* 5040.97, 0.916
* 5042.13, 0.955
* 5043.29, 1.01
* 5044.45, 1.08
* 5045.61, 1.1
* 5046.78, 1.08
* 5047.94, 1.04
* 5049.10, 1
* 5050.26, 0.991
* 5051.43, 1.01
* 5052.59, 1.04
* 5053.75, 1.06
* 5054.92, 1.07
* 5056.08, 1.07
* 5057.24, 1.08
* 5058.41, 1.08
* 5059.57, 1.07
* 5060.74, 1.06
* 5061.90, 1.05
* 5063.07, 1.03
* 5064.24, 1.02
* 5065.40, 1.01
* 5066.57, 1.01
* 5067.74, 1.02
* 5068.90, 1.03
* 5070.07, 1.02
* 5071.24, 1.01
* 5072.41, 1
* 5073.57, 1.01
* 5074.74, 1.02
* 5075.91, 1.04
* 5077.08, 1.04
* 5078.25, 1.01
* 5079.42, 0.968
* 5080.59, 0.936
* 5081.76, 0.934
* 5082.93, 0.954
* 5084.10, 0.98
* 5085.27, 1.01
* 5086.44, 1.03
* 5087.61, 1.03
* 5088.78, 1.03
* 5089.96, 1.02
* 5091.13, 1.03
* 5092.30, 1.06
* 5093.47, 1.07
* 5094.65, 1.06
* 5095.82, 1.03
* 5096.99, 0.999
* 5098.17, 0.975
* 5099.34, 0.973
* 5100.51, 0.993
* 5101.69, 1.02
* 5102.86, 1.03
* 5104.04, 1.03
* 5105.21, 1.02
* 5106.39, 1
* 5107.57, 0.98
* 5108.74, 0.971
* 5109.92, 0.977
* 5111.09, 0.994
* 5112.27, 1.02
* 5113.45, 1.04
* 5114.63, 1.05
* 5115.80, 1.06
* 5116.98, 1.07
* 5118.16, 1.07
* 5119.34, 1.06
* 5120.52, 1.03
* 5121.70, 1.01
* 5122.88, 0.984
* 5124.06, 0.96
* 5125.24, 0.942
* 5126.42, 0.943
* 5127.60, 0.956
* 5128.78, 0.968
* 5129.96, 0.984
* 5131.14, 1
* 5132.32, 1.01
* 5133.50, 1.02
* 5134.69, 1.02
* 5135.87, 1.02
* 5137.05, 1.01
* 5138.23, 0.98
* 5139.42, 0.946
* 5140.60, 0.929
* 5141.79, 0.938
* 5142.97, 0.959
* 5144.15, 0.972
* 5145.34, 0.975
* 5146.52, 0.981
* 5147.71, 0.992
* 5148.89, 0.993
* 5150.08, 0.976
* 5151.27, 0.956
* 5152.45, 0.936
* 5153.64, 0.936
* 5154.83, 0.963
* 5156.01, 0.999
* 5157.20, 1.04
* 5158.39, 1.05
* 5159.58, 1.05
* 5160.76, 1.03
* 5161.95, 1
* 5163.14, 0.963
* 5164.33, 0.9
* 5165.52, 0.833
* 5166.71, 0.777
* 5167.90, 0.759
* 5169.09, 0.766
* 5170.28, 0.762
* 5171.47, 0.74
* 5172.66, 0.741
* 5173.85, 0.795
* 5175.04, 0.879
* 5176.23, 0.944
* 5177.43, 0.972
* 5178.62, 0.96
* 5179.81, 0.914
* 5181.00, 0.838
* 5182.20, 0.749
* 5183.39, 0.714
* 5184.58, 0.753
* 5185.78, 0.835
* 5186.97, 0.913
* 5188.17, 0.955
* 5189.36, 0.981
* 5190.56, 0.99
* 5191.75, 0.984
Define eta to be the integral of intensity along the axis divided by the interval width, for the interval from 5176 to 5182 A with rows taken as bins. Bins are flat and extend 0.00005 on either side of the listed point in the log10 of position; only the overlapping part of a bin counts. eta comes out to 0.91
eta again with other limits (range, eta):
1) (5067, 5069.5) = 1.02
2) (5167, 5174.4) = 0.76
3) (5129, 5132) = 0.99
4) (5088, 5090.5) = 1.02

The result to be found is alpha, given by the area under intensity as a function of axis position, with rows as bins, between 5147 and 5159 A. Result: 11.80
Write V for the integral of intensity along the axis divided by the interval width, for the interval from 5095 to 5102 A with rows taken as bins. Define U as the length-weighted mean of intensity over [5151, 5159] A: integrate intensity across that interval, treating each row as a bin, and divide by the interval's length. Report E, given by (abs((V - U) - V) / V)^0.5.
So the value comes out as 0.99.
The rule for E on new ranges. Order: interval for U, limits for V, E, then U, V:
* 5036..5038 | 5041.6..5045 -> 0.97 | 0.963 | 1.02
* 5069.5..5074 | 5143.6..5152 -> 1.02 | 1.011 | 0.98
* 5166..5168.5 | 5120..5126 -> 0.89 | 0.771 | 0.98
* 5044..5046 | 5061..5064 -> 1.02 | 1.091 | 1.04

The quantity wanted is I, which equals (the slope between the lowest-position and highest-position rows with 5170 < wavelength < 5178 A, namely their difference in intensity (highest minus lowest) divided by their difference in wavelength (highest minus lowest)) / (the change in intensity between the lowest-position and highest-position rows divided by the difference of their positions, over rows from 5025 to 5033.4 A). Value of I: 3.2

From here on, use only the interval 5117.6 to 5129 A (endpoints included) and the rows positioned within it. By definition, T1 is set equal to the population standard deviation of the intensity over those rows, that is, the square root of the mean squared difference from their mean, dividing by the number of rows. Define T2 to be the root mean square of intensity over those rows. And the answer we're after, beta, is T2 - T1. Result 0.948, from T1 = 0.045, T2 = 0.99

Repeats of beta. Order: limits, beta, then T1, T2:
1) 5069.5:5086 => 0.962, 0.034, 1.00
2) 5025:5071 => 0.978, 0.045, 1.02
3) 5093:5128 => 0.973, 0.039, 1.01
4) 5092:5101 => 0.983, 0.037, 1.02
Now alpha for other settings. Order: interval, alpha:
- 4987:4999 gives 12.41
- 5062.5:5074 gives 11.69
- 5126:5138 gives 11.93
